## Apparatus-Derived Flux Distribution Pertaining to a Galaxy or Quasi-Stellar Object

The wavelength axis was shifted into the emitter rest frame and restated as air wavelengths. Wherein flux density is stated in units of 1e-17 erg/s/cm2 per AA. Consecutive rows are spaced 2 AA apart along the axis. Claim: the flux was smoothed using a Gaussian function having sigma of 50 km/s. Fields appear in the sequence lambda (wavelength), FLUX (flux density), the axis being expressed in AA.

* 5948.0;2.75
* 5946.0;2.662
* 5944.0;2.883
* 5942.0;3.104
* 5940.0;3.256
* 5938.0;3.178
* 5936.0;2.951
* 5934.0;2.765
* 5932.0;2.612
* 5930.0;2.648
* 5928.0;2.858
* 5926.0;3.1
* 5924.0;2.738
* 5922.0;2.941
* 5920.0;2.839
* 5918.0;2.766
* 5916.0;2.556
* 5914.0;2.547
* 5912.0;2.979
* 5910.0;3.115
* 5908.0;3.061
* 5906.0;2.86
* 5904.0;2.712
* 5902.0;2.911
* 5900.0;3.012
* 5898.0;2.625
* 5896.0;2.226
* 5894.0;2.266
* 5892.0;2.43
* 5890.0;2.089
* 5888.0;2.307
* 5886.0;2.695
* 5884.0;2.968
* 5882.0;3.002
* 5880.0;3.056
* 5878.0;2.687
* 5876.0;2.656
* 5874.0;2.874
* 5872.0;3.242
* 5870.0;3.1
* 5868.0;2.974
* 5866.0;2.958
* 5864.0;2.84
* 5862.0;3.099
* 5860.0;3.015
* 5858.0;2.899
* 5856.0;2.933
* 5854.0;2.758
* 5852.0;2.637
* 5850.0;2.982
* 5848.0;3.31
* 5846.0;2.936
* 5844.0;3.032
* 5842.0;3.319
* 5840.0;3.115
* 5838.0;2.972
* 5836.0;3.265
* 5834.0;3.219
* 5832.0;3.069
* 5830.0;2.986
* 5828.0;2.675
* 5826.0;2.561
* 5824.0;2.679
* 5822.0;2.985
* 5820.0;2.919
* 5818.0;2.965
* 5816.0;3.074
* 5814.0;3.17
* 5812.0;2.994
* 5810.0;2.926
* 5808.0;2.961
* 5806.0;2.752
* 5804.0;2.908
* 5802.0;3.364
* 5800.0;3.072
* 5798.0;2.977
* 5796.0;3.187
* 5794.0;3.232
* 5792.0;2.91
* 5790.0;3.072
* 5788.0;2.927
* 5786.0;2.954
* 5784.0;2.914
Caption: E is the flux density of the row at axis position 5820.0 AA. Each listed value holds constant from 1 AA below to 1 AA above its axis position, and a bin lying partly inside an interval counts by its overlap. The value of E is 2.919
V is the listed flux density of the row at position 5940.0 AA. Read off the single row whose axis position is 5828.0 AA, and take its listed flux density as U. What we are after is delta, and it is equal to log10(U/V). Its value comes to -0.085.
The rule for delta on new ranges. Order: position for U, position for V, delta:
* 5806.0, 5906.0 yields -0.017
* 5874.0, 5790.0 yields -0.029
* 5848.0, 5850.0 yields 0.045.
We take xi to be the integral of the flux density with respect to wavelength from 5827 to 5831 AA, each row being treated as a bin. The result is 11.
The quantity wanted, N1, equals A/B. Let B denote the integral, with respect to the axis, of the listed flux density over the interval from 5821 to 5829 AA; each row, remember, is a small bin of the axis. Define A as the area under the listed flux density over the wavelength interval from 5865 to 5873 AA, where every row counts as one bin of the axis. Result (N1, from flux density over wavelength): 1.13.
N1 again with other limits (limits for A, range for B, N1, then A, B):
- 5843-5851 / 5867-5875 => 1.01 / 24.5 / 24.4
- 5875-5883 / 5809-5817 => 0.94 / 22.8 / 24.3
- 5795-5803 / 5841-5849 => 1.00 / 25.2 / 25.2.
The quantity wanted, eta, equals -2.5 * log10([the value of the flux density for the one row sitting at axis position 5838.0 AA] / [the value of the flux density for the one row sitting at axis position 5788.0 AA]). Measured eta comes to -0.02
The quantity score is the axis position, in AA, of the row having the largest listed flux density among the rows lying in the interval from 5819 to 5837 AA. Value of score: 5836.0 AA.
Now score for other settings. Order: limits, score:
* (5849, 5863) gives 5862.0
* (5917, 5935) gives 5926.0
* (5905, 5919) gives 5910.0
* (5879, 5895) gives 5880.0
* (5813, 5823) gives 5814.0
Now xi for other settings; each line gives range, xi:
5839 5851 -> 37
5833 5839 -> 19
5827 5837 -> 30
